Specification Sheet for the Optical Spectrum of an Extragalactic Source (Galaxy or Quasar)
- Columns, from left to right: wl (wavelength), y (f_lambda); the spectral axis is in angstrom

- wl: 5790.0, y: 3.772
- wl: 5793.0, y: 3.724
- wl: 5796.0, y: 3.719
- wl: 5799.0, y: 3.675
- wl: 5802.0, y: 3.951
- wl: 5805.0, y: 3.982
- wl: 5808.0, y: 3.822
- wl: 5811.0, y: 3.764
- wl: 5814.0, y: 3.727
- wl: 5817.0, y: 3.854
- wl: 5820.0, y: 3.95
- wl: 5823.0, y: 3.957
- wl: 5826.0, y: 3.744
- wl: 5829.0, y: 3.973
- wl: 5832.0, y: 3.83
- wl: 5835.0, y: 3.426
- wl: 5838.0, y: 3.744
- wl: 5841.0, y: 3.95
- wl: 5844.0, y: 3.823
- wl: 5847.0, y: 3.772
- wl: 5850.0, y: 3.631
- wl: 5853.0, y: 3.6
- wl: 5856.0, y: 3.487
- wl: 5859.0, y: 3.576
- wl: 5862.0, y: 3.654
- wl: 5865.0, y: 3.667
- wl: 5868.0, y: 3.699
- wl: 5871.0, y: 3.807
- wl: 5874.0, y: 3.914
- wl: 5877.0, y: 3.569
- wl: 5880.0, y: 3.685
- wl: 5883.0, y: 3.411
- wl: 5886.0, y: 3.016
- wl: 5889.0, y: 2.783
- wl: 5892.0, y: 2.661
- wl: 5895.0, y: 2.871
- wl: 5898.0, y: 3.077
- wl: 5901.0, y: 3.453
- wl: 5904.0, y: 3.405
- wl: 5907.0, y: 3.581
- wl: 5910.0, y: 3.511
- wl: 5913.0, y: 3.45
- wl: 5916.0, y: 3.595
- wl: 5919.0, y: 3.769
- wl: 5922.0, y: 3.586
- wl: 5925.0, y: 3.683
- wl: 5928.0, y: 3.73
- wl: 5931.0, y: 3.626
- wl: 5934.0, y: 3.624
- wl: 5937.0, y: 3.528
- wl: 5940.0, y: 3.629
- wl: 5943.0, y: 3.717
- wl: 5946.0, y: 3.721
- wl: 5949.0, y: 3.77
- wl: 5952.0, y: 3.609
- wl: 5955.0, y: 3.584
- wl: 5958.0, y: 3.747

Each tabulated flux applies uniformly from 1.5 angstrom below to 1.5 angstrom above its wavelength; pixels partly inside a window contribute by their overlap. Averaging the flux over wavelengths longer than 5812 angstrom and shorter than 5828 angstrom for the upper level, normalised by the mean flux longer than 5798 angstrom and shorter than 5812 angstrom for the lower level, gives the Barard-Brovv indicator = 1.00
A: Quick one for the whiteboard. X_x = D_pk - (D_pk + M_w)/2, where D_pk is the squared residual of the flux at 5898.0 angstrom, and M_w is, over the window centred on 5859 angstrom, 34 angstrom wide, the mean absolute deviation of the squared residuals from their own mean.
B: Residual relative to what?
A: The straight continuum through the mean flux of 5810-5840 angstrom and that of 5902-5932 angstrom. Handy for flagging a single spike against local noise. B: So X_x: 0.15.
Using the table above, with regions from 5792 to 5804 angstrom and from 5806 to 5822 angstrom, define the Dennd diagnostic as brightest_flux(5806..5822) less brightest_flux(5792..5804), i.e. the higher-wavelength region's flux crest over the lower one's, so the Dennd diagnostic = 0.00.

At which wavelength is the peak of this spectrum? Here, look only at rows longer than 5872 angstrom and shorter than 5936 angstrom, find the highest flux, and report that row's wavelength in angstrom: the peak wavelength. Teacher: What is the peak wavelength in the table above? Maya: 5874.0 angstrom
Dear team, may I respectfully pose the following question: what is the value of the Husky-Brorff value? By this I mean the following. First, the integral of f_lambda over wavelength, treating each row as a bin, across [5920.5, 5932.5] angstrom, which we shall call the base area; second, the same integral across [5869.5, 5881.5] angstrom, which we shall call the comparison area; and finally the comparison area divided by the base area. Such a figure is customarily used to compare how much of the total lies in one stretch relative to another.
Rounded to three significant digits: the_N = 1.02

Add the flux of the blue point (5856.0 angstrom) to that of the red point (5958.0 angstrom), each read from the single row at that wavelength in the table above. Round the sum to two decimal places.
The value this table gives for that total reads 7.23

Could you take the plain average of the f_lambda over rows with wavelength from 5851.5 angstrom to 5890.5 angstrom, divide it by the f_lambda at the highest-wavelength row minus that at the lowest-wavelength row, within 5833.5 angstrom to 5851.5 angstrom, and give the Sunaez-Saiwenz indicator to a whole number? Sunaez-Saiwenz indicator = 17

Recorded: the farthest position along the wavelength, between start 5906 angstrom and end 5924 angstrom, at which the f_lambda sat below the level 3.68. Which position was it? 5922.0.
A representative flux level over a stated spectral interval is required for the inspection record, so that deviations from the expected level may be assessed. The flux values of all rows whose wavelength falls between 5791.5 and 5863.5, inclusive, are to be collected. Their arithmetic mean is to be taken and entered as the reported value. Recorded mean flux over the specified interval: 3.76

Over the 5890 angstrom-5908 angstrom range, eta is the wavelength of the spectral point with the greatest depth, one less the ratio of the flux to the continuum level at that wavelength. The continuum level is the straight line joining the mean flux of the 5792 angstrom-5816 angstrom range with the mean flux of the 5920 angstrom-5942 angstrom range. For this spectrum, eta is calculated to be 5892.0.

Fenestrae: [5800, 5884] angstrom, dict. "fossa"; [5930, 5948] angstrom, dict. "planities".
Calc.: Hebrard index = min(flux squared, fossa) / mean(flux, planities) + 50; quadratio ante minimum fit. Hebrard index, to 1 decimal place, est 53.2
